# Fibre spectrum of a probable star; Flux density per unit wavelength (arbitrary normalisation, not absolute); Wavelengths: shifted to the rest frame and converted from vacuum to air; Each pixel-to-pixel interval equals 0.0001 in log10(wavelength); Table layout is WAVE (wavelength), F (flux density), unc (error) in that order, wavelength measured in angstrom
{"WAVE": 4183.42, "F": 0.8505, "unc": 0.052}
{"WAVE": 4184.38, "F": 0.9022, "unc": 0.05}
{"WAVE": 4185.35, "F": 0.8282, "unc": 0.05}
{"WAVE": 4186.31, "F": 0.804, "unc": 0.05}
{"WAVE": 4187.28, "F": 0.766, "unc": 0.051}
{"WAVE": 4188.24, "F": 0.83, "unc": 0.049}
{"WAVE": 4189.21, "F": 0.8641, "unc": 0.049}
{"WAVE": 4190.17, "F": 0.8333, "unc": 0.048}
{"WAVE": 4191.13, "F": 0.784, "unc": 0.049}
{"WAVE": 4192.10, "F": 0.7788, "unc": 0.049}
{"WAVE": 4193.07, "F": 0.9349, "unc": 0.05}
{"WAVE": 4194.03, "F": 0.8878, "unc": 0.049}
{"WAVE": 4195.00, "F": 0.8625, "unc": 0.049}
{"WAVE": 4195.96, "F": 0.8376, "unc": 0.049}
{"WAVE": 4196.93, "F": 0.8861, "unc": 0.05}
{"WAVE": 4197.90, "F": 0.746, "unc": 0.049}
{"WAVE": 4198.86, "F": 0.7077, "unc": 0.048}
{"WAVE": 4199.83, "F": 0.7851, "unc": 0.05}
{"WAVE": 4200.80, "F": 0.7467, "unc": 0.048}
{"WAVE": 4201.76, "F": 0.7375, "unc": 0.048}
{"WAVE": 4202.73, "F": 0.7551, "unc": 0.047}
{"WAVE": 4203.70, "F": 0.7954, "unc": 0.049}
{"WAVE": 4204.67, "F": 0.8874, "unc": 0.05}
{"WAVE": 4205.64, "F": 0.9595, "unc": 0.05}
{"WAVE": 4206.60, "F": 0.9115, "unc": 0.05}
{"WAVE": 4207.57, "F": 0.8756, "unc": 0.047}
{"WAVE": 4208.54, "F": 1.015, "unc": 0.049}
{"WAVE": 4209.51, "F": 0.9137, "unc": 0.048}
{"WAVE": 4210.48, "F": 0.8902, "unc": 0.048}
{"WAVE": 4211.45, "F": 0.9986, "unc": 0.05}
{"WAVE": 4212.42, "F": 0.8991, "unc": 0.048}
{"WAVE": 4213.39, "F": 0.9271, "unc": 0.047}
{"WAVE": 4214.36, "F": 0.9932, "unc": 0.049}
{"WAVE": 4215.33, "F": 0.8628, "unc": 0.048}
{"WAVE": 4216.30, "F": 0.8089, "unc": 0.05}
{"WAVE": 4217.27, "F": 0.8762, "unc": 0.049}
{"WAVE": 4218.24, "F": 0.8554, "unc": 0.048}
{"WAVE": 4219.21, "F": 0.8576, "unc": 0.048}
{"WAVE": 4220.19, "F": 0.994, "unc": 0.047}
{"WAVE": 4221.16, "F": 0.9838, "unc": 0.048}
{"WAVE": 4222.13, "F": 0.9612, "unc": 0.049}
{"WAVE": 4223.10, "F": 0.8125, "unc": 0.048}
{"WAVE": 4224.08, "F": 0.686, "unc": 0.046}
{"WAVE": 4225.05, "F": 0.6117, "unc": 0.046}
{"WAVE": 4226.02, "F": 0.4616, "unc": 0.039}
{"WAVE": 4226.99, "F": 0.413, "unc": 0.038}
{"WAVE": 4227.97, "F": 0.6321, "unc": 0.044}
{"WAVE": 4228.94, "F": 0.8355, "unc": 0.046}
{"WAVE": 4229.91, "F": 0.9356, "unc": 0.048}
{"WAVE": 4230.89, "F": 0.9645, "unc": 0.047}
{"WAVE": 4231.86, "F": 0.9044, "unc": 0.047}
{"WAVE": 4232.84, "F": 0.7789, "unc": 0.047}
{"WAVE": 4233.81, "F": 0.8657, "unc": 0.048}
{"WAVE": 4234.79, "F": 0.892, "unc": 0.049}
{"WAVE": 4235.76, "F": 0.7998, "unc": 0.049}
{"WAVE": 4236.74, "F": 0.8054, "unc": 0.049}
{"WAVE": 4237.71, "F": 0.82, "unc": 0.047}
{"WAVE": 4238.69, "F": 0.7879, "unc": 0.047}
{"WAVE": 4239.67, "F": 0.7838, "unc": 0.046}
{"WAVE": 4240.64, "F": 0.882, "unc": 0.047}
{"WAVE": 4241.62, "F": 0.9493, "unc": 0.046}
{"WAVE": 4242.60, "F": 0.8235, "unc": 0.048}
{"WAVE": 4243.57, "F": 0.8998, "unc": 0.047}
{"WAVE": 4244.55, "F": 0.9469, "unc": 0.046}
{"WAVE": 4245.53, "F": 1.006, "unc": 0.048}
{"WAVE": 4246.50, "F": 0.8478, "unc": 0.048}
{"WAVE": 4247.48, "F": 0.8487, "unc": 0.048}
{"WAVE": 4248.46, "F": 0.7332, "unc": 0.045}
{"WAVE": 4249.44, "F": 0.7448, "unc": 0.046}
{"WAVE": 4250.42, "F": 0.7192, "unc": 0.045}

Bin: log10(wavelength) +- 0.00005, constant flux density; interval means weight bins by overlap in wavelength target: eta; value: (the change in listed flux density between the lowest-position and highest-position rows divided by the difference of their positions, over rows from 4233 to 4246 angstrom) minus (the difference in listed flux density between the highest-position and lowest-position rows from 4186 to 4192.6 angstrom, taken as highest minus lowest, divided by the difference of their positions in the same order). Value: 0.016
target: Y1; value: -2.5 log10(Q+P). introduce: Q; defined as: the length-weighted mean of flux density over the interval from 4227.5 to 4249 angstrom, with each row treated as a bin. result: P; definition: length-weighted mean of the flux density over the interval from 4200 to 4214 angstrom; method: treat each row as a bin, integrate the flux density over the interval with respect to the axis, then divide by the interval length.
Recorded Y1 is -0.595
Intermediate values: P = 0.878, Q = 0.852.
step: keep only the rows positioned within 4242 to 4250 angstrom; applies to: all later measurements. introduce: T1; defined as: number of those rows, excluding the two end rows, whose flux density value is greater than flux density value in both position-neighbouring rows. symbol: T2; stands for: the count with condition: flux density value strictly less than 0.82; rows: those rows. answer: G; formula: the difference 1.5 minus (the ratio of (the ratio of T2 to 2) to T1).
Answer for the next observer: 1.00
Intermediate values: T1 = 2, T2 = 2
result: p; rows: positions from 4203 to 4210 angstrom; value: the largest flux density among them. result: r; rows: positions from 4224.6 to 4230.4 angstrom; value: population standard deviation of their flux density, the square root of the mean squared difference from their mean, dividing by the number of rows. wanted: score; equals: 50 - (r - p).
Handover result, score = 50.83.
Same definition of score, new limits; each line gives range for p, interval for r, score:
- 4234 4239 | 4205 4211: 50.85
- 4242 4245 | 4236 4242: 50.89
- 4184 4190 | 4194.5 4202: 50.84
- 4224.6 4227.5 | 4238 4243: 50.55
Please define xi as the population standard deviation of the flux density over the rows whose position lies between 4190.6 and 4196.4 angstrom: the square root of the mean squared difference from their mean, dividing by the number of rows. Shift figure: 0.055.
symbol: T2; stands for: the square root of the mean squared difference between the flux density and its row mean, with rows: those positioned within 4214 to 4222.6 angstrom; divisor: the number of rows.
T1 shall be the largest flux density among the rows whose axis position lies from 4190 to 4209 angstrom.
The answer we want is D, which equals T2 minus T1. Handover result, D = -0.947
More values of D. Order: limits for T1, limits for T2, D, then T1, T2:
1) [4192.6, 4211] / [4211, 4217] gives -0.947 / 1.015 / 0.068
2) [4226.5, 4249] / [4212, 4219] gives -0.951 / 1.006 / 0.055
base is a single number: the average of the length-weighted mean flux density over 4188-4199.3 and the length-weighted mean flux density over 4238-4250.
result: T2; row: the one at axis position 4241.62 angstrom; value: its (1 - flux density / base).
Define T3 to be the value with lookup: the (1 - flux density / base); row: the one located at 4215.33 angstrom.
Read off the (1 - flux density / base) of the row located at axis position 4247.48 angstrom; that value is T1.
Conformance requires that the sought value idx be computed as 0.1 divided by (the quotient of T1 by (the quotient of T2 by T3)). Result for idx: -57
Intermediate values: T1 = -0.009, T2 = -0.13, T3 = -0.03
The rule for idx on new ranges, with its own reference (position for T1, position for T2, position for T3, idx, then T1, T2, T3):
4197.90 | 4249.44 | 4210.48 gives -2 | 0.113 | 0.11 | -0.06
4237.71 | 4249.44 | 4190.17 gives 47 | 0.025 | 0.11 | 0.01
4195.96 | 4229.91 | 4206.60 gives 30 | 0.004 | -0.11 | -0.08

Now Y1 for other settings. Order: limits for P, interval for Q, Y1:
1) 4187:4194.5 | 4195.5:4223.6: -0.582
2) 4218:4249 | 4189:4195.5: -0.559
